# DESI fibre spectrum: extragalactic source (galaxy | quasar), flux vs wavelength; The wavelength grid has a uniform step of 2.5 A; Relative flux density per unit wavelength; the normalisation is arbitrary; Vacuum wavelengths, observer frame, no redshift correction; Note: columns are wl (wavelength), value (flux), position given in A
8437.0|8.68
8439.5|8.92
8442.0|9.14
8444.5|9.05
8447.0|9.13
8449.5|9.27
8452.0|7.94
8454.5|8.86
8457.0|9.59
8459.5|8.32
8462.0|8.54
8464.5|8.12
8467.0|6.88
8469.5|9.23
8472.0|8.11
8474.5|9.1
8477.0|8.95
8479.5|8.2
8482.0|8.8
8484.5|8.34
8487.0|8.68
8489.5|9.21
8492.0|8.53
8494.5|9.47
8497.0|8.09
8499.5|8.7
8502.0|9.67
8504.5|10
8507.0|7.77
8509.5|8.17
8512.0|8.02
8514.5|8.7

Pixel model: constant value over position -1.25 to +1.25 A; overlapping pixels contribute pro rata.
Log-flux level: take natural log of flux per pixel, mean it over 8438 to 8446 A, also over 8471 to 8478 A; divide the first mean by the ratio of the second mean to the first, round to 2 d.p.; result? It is 2.24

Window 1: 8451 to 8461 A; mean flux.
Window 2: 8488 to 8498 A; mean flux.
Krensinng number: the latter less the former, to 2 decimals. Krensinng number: 0.15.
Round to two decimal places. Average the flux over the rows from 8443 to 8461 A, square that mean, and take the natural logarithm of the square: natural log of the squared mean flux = 4.37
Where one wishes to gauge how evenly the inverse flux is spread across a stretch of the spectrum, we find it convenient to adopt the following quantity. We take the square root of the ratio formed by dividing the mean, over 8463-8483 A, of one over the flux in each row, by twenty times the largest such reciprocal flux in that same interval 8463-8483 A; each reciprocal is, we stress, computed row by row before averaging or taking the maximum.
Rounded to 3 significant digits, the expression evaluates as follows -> 0.203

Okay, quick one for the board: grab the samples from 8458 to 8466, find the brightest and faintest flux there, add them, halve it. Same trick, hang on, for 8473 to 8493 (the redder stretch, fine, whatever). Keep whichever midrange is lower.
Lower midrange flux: 8.3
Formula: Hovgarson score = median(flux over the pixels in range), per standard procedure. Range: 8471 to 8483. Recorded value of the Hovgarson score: 8.80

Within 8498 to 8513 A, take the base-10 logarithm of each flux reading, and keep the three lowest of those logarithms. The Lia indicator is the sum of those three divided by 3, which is 0.9023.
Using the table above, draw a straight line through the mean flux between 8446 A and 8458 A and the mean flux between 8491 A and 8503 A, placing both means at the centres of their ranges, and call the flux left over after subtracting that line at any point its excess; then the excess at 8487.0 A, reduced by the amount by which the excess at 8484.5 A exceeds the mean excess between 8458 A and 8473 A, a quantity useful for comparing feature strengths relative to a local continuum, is -0.4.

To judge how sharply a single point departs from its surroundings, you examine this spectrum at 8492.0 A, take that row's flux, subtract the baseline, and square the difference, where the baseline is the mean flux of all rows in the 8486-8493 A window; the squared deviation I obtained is 0.1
